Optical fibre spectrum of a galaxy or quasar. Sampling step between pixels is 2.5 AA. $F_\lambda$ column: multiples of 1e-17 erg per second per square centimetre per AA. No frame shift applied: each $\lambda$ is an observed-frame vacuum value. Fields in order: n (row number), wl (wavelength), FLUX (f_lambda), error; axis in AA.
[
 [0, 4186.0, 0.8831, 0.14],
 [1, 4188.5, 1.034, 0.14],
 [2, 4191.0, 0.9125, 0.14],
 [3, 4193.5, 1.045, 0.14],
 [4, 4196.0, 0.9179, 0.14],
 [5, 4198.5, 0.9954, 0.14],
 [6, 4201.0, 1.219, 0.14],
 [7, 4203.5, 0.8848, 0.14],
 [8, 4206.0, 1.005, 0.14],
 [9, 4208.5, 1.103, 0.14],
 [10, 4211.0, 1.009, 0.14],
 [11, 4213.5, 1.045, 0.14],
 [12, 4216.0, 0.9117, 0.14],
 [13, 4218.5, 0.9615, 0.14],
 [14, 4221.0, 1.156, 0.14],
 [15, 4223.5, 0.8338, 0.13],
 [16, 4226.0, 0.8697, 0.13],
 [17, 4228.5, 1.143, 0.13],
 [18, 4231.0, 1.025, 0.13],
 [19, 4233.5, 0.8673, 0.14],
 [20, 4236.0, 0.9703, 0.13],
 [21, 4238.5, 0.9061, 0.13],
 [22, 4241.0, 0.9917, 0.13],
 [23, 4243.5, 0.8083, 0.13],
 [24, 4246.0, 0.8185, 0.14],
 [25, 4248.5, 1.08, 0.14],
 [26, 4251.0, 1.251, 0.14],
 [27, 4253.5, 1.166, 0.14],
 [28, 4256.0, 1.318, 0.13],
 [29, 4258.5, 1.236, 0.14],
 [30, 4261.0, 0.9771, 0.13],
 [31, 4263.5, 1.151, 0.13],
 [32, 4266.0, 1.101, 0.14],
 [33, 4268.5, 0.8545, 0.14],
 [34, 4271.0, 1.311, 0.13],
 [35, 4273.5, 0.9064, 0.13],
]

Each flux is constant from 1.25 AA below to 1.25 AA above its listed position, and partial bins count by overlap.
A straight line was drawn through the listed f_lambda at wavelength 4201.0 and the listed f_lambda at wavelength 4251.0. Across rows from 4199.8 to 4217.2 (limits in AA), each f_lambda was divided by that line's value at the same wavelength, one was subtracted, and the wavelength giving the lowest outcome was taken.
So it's 4203.5 AA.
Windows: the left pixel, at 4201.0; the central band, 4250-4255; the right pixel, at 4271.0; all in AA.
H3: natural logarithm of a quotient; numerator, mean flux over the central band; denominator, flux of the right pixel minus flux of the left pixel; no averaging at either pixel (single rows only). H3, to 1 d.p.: 2.6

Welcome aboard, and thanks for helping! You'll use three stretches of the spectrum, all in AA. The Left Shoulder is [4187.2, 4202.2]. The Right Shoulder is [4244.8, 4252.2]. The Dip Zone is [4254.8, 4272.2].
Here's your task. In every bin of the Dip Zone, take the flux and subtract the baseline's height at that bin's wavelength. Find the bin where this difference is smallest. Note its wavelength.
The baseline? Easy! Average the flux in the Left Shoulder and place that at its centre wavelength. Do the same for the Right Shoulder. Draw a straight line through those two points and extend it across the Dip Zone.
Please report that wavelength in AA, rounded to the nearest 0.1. 4268.5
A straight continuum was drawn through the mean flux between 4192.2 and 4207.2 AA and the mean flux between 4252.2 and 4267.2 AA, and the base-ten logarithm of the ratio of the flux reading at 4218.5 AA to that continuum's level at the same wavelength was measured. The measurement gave -0.041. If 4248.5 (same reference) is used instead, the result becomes -0.020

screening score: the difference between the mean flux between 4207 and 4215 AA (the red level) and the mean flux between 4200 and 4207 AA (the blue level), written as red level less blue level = 0.016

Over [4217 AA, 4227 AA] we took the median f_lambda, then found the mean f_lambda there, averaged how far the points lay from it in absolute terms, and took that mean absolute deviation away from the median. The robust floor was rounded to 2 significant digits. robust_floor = 0.81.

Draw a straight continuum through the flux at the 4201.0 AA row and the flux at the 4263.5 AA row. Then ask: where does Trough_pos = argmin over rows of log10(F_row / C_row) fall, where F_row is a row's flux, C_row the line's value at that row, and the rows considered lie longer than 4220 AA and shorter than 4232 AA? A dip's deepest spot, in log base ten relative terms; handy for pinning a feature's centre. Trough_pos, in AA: 4223.5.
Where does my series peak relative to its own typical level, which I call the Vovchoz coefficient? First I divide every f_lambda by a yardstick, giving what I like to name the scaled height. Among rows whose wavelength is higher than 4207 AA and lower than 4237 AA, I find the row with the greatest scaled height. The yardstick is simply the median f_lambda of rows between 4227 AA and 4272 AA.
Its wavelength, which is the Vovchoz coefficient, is 4221.0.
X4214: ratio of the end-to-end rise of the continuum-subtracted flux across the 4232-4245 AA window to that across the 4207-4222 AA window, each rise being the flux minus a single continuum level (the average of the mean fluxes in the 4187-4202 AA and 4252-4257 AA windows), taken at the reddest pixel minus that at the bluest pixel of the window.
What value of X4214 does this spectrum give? -1.1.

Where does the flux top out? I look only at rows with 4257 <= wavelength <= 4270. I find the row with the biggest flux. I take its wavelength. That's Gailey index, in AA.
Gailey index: 4258.5 AA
